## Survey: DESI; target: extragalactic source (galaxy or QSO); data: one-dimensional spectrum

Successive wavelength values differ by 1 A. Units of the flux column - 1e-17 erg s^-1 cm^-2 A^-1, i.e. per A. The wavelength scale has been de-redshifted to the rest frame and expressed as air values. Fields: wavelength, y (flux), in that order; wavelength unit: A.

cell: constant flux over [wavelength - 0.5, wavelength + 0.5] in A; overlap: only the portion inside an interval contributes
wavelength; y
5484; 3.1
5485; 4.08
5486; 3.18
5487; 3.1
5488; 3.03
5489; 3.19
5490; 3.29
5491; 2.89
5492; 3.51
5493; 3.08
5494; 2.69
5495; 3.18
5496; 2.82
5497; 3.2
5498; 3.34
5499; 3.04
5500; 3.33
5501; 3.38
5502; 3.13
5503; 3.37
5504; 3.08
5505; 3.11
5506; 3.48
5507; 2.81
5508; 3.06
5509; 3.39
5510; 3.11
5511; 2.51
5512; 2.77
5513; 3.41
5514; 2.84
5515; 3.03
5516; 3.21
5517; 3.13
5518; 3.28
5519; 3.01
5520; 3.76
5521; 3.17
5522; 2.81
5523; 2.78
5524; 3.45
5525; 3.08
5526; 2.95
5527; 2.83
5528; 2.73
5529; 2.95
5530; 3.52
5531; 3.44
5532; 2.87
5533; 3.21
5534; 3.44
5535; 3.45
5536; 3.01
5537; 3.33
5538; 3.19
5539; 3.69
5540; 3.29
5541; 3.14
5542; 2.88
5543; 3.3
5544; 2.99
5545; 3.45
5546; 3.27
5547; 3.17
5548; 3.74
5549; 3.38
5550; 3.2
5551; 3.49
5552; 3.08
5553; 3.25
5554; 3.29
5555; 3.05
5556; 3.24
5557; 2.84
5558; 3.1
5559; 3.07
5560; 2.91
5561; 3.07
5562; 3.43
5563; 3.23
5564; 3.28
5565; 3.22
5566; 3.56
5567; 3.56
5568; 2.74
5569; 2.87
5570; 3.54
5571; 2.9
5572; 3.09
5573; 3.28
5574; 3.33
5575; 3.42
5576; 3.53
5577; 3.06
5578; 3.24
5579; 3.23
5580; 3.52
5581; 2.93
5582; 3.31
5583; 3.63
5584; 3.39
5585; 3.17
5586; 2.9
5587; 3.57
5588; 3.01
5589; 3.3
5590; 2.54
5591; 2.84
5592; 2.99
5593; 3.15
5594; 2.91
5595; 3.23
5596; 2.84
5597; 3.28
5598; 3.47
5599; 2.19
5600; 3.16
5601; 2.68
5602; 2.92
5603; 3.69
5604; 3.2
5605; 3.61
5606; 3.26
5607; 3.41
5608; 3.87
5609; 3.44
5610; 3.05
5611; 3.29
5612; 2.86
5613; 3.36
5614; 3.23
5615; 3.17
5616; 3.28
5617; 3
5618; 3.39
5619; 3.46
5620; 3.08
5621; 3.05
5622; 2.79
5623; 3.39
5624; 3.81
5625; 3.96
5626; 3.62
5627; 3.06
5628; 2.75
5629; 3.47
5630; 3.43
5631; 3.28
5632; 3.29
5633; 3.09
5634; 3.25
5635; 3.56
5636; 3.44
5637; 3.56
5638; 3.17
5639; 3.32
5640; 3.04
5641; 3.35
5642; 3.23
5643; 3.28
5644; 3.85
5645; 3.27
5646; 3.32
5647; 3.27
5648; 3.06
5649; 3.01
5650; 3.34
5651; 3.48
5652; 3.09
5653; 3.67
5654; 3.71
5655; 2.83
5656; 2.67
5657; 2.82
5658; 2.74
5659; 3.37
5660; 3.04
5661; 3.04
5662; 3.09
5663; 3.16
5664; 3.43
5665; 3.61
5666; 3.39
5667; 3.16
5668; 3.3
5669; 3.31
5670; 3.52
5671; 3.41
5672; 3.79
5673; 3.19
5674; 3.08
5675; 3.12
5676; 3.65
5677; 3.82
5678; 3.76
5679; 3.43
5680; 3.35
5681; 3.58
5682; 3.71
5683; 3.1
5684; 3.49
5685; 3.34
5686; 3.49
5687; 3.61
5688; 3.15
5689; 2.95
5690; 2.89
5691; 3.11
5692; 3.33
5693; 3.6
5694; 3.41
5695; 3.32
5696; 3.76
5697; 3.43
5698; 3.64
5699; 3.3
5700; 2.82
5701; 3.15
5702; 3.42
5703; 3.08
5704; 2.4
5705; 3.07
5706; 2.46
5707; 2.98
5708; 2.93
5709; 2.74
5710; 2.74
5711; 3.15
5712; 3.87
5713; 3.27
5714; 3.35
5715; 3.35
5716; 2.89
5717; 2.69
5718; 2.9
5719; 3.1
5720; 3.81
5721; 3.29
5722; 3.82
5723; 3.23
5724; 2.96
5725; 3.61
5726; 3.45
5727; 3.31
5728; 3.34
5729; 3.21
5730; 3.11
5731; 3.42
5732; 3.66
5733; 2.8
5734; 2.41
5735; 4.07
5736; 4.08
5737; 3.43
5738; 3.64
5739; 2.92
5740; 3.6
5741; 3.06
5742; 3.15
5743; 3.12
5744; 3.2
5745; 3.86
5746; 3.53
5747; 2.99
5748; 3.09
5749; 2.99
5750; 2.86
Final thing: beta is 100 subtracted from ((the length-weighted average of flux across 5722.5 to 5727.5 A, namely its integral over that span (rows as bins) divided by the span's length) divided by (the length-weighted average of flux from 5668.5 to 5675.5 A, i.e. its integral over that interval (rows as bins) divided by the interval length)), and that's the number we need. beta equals -99.0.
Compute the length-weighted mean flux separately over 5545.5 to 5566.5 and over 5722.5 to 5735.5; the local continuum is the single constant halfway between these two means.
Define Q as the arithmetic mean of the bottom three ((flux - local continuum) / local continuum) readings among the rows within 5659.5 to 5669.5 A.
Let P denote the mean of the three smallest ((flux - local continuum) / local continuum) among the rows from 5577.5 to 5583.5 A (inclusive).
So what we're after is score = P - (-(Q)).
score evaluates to -0.10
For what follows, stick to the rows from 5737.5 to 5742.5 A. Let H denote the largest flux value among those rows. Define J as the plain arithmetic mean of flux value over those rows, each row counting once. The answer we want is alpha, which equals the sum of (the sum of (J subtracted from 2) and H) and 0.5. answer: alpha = 2.87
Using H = 3.64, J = 3.27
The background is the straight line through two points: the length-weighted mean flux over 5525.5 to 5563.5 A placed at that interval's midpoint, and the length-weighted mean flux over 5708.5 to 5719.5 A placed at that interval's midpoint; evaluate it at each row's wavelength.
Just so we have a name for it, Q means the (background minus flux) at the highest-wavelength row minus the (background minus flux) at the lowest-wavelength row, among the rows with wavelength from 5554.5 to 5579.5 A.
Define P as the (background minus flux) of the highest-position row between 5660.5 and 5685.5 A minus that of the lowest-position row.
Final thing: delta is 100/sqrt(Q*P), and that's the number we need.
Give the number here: 405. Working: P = -0.31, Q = -0.19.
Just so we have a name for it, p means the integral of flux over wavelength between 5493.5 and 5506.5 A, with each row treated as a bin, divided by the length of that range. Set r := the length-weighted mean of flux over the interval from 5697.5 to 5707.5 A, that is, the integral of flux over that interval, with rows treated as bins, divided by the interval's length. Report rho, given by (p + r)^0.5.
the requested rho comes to 2.49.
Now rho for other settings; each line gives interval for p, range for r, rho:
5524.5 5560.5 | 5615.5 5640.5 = 2.55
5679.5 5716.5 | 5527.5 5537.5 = 2.53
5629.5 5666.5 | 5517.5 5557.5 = 2.54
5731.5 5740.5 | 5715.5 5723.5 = 2.57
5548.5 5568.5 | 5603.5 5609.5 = 2.58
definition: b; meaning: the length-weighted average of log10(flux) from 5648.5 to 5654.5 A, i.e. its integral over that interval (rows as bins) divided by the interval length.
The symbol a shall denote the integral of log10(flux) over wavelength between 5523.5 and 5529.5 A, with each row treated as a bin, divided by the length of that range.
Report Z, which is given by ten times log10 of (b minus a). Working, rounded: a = 0.476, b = 0.528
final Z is -12.8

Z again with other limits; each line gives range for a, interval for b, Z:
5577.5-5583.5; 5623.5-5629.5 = -18.2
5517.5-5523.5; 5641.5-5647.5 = -14.8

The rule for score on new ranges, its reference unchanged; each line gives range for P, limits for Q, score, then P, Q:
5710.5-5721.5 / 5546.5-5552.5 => -0.16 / -0.13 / -0.03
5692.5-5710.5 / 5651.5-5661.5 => -0.38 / -0.22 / -0.16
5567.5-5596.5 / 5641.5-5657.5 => -0.32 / -0.17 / -0.15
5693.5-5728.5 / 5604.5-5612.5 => -0.29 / -0.23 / -0.06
